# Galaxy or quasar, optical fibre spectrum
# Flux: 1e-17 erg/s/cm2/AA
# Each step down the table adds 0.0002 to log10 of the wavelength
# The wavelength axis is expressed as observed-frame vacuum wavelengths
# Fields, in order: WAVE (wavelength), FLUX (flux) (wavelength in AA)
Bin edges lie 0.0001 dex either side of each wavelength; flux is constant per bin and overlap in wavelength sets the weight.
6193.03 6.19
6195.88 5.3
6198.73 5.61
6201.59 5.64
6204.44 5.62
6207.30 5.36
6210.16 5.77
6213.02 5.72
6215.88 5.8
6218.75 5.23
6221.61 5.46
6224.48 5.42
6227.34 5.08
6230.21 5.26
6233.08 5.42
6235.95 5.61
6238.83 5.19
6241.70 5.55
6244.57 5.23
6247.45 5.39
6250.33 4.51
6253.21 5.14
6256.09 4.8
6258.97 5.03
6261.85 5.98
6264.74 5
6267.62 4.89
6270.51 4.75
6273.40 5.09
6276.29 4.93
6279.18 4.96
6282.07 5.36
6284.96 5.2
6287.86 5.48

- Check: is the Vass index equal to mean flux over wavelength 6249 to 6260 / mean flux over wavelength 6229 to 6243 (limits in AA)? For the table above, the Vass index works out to 0.90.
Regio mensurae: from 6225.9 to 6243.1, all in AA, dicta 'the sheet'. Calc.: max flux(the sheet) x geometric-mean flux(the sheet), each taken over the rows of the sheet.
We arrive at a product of 30.0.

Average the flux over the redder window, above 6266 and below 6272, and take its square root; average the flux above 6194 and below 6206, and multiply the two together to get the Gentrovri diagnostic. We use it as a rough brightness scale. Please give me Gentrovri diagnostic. 12.2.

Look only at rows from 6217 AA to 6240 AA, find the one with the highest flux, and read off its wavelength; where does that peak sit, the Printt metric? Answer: 6235.95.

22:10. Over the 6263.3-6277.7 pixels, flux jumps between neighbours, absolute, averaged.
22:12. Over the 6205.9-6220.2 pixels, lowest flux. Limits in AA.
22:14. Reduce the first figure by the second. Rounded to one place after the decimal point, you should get -5.0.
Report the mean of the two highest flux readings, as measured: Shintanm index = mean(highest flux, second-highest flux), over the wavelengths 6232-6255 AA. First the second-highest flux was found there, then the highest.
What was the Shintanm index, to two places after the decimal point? 5.58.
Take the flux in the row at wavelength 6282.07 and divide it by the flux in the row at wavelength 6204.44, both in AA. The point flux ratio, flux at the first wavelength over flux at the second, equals 0.95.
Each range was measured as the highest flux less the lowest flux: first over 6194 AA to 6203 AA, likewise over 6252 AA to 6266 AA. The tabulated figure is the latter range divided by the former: 3.5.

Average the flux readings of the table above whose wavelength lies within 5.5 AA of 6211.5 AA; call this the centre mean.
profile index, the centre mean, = 5.66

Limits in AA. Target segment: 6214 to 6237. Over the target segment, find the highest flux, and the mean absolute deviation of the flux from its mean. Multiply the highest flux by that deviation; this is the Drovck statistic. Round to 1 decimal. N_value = 1.0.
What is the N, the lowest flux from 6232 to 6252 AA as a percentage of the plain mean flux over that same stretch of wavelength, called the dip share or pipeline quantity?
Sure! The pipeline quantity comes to 86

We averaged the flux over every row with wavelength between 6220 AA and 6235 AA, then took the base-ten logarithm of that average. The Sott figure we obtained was 0.727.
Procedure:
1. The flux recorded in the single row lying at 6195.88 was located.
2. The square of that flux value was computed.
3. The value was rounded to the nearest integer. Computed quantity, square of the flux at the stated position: 28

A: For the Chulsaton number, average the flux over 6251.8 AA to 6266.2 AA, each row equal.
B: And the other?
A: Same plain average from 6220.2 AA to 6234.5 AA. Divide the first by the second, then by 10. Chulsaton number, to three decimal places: 0.097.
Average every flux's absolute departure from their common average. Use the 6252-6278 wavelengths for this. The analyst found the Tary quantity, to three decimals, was 0.224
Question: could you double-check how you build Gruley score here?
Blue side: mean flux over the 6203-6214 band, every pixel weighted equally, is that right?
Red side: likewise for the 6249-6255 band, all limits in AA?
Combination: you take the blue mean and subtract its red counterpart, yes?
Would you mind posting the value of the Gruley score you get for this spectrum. 0.8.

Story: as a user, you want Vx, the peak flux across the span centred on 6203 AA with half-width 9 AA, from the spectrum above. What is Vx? 5.77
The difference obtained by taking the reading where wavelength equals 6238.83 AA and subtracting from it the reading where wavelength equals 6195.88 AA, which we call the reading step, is -0.11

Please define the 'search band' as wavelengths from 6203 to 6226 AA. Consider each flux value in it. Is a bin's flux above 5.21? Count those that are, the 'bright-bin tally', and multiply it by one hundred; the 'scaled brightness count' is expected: 800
